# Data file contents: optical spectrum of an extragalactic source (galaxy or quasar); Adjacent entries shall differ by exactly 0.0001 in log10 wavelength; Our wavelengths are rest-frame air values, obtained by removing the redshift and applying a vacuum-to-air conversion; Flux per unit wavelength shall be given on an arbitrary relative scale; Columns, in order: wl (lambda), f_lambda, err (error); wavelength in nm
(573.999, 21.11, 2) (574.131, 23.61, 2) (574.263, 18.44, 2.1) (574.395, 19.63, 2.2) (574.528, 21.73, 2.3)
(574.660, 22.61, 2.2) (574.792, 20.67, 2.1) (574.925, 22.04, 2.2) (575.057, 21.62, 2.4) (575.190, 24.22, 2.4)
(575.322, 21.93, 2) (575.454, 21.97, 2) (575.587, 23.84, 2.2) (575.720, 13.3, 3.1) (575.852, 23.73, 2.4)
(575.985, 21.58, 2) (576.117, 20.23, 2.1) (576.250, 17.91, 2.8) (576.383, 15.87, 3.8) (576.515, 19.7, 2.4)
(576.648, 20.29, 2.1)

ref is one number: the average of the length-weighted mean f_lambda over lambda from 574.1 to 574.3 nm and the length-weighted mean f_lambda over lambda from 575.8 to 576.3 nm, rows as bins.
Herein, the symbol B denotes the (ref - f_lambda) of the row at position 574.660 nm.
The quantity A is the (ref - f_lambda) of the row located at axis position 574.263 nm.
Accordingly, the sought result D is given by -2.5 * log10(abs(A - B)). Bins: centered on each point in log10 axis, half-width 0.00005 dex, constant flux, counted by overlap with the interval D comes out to -1.6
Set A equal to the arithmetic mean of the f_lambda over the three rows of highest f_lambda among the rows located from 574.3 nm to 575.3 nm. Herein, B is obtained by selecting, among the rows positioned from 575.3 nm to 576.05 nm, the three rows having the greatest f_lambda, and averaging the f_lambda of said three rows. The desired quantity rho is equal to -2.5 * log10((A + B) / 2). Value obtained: -3.41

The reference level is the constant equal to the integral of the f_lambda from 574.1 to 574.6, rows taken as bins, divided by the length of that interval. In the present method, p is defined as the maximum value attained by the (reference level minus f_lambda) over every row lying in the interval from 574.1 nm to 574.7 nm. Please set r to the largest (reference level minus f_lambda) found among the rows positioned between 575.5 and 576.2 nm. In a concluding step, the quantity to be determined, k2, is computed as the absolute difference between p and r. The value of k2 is 5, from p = 2.2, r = 7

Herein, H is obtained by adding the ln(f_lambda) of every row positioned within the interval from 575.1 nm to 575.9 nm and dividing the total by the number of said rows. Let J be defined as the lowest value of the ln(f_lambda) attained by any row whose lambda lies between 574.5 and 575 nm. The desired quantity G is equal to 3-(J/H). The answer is 2.01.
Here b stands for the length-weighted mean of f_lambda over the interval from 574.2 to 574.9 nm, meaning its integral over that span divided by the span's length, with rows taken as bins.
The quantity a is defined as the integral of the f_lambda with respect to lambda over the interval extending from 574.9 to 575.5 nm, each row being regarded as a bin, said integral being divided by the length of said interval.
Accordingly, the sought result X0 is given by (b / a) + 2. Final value 2.92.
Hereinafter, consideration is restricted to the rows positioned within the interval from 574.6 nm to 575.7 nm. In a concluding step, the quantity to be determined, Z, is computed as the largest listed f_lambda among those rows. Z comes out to 24.22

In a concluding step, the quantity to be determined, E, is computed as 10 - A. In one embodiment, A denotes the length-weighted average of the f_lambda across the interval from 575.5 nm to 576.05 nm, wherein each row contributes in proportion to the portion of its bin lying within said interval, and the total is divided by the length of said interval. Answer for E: -10.6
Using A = 20.6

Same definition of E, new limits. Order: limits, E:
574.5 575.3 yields -12.2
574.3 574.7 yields -11.0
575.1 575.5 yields -12.7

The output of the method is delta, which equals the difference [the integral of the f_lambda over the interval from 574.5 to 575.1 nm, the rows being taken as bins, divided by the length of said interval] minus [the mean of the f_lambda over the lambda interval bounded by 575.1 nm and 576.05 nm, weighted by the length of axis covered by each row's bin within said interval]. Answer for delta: 0.2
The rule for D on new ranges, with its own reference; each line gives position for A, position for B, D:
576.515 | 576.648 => 0.6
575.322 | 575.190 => -0.9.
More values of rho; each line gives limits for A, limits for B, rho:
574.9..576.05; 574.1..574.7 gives -3.42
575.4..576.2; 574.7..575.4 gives -3.40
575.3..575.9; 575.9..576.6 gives -3.35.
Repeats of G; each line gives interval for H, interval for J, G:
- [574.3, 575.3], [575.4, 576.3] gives 2.16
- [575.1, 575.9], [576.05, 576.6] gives 2.09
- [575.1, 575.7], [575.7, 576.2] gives 2.17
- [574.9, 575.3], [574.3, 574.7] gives 2.05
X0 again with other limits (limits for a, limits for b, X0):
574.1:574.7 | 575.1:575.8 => 3.01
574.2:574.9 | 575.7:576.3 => 2.96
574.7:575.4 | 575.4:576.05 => 2.94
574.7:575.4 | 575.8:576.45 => 2.89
